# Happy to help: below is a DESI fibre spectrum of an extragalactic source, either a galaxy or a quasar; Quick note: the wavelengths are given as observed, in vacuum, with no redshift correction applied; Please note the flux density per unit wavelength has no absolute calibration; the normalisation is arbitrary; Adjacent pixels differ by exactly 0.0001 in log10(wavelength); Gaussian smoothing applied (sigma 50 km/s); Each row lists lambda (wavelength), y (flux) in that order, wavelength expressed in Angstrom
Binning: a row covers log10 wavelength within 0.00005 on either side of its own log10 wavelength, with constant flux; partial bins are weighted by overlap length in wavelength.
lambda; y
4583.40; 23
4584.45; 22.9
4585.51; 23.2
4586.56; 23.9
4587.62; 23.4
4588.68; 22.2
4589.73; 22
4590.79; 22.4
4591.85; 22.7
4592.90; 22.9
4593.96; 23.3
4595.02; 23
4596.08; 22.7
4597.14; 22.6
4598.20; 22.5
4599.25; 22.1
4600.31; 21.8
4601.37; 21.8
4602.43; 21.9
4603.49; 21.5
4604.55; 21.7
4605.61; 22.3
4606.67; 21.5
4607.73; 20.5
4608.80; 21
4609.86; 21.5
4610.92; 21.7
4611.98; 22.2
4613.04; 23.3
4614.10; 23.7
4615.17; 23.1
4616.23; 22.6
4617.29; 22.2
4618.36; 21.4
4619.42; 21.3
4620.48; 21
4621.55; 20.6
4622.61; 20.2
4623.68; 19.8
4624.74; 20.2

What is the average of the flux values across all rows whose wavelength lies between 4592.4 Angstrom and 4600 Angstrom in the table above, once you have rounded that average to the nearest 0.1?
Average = 22.7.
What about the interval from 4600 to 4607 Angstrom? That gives 21.8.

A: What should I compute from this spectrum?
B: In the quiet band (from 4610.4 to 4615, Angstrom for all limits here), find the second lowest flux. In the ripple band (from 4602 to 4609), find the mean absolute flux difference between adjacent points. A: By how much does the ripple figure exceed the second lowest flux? -21.6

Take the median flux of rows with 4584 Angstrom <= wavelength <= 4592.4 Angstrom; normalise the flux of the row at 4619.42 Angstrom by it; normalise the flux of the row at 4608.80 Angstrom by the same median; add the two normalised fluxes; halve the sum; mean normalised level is 0.928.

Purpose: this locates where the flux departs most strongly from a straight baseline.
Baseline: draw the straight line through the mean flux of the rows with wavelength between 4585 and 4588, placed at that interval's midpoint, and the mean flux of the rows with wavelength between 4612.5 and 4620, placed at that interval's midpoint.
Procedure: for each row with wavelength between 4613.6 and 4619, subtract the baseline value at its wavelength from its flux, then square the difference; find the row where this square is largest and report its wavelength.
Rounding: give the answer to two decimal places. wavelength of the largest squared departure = 4614.10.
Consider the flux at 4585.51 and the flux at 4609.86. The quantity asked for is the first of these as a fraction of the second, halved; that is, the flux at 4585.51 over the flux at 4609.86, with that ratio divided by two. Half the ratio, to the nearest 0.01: 0.54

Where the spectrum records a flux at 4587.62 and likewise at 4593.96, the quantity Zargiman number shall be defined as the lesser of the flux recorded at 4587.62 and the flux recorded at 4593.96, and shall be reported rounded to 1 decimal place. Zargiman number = 23.3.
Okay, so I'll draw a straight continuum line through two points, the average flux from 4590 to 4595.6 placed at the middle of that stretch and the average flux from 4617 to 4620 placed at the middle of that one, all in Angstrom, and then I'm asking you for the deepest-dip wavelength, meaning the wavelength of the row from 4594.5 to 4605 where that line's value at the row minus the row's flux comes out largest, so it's 4603.49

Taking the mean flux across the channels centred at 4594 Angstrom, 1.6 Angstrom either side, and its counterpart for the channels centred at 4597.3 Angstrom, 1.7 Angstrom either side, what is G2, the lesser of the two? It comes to 22.6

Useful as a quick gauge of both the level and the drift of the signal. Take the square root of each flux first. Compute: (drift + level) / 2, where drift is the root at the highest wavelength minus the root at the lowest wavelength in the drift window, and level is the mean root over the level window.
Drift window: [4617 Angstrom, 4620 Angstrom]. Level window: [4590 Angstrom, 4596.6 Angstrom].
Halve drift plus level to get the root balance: 2.34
